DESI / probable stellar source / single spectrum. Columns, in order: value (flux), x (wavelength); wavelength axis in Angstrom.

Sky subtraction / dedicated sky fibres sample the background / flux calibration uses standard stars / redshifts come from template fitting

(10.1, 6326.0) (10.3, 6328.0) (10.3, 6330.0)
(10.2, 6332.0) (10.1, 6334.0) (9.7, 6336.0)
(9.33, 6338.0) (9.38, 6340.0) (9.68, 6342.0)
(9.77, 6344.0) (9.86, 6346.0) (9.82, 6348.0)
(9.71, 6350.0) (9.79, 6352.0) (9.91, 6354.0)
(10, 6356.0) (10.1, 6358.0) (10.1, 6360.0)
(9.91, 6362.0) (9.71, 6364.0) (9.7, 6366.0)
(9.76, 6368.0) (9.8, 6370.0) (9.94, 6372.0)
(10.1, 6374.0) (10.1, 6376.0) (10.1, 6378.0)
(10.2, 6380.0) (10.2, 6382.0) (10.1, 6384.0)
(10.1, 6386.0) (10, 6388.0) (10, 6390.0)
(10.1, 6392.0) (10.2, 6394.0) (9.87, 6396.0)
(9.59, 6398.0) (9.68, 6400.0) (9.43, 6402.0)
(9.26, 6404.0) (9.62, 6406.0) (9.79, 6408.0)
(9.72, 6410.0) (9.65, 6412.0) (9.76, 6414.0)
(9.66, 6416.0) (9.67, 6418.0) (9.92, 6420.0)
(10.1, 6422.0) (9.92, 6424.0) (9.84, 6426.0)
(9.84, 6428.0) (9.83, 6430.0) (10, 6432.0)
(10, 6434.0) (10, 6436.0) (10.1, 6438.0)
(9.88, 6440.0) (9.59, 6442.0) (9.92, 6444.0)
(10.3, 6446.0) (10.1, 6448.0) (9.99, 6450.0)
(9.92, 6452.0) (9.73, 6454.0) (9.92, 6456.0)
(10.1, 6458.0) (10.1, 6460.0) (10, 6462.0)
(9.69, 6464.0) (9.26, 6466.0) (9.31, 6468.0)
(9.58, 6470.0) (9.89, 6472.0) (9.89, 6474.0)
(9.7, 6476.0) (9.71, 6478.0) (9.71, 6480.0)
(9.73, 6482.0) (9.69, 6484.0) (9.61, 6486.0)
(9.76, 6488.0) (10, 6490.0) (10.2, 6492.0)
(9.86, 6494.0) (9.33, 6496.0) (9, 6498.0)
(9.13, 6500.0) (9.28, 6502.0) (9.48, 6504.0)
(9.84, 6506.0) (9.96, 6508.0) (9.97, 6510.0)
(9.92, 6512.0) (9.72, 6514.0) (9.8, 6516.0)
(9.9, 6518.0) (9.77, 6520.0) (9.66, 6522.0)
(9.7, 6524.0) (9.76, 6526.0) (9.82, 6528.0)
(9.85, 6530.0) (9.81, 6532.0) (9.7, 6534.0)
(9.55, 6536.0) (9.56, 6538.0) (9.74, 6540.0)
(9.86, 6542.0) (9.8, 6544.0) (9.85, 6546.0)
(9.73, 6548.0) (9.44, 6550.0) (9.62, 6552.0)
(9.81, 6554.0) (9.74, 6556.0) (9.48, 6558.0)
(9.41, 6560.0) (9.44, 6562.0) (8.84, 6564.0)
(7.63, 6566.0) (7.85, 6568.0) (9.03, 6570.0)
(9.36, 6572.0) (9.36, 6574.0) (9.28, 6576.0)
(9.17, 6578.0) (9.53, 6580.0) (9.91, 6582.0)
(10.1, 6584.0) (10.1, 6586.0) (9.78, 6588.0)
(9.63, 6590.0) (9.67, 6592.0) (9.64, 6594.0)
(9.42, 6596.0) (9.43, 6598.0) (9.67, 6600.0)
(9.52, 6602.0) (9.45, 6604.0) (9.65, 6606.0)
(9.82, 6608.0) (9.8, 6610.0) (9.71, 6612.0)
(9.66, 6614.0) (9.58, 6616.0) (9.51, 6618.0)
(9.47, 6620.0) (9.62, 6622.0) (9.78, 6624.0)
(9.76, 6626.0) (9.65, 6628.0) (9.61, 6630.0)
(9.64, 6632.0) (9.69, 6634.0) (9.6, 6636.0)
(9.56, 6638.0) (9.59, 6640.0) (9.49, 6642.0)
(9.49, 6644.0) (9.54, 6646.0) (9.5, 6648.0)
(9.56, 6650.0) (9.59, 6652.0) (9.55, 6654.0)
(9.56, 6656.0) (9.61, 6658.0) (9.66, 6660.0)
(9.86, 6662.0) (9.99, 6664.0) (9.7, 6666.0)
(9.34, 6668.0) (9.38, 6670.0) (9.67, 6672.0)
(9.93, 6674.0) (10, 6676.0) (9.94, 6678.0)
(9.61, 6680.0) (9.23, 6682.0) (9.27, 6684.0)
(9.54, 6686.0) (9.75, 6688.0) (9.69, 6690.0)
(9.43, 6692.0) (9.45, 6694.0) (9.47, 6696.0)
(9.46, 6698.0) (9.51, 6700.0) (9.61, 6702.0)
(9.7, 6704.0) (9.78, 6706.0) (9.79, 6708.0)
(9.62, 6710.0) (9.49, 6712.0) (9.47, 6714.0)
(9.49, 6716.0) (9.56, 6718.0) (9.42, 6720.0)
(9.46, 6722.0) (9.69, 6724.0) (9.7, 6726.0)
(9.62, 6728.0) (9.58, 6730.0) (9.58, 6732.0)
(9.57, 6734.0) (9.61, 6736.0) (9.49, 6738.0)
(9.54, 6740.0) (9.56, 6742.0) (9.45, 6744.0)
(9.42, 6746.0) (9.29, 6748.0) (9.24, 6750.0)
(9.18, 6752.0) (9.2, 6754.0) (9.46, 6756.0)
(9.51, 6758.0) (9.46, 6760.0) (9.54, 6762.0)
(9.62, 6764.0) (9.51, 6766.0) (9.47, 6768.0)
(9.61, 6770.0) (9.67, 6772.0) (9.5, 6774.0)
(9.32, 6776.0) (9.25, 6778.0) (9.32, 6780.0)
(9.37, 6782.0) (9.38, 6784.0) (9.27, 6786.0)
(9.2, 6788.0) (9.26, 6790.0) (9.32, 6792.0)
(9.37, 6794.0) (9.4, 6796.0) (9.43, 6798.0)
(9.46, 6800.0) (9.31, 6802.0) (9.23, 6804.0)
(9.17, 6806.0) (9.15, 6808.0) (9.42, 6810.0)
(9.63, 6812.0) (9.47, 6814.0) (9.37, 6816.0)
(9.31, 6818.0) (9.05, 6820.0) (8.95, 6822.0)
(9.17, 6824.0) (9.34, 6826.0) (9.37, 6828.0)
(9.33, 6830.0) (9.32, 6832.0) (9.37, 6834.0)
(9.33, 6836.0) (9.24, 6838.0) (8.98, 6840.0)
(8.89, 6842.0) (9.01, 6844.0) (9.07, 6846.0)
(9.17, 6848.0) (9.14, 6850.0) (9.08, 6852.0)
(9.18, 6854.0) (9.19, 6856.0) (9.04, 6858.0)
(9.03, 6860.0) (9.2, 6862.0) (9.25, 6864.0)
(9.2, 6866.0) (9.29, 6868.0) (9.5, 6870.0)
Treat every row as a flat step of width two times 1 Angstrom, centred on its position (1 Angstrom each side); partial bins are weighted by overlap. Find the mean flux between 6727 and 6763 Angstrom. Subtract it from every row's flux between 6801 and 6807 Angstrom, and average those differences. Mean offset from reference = -0.2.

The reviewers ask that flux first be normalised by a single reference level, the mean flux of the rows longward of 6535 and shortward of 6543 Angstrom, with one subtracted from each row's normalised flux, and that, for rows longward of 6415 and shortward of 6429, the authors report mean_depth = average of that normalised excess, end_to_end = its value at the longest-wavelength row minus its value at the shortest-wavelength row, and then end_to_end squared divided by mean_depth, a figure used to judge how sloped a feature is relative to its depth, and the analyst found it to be 0.02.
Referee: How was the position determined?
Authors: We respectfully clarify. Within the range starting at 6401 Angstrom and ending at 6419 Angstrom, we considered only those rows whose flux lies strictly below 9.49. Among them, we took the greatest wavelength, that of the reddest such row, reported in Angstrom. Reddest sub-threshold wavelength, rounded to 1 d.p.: 6404.0 Angstrom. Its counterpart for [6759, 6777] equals 6776.0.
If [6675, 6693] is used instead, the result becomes 6692.0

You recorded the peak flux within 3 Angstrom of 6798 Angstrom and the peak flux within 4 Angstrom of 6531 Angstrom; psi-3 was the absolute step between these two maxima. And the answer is 0.39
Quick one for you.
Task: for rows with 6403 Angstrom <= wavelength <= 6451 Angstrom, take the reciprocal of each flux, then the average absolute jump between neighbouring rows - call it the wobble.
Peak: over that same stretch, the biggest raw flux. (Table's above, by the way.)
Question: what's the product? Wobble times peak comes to 0.016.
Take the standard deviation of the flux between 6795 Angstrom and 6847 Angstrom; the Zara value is 0.18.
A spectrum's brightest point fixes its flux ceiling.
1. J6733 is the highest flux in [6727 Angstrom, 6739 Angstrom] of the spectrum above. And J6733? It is 9.62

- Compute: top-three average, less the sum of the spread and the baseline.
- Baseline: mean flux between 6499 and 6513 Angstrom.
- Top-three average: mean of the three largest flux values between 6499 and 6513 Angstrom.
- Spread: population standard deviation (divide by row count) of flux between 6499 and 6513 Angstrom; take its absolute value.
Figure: -0.030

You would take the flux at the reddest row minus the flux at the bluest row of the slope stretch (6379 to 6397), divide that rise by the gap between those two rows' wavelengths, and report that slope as -0.021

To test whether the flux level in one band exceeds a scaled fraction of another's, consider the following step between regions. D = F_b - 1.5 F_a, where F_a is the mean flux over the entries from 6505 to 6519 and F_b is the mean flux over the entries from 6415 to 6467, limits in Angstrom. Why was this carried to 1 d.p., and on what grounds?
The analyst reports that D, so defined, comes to -4.9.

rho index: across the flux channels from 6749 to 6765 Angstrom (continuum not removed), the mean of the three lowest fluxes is 9.21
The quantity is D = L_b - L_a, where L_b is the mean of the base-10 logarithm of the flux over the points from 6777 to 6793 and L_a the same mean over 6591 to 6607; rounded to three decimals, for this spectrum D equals -0.012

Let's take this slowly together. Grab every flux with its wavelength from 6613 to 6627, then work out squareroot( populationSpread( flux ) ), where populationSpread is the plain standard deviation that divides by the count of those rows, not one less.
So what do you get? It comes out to 0.330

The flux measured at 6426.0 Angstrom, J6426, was 9.84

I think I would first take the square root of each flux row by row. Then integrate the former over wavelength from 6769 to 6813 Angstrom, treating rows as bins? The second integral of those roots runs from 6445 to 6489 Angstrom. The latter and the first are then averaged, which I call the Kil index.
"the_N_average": 136.2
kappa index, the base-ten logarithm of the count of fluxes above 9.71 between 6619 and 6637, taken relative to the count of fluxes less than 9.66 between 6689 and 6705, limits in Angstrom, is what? -0.48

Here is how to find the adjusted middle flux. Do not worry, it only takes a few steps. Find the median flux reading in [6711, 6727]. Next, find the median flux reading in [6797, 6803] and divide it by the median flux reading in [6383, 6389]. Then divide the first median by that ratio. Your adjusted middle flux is 10.2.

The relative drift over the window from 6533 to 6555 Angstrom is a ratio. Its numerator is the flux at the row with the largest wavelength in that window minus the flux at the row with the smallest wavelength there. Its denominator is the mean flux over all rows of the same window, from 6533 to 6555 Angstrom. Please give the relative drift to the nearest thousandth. 0.011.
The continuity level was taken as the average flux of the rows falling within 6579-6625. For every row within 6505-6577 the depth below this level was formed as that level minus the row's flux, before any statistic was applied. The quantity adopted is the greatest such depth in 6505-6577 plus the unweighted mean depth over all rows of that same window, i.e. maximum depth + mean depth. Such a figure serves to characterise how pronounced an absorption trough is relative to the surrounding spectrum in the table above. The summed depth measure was 2.2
